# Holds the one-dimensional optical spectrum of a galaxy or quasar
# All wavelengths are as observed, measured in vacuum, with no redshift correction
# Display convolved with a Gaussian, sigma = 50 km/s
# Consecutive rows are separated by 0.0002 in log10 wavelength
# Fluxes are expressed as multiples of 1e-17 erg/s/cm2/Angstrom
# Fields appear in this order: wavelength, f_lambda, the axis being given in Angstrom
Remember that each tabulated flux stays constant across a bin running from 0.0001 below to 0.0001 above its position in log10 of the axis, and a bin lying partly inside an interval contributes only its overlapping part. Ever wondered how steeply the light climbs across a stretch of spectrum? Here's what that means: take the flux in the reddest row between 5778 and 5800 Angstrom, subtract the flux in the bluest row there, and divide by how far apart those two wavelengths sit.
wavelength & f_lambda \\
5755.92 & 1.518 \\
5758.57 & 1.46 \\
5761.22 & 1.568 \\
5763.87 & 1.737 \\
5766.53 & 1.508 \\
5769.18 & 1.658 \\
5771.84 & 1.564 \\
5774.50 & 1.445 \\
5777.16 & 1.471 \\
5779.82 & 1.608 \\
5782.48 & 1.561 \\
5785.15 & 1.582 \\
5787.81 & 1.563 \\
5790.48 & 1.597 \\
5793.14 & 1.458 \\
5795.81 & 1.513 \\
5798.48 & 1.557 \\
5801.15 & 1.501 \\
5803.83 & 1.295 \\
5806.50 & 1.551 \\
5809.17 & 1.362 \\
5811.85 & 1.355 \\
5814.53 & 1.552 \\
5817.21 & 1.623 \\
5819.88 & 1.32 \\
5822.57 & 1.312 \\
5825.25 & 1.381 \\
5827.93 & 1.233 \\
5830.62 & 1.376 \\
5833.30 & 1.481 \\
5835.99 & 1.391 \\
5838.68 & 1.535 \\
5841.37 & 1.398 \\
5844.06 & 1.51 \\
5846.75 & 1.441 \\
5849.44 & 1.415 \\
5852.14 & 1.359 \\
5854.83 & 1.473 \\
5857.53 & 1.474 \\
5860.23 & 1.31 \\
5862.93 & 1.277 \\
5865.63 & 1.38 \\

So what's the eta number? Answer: -0.003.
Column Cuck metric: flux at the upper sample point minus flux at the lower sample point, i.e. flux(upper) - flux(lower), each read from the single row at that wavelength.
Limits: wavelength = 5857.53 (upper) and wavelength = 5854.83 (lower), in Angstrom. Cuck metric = 0.0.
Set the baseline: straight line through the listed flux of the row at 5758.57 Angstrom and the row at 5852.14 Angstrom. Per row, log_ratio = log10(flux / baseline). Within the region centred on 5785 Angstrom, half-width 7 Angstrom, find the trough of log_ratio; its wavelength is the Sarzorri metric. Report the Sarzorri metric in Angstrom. 5782.48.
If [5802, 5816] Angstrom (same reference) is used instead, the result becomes 5803.83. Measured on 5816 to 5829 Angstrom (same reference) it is 5827.93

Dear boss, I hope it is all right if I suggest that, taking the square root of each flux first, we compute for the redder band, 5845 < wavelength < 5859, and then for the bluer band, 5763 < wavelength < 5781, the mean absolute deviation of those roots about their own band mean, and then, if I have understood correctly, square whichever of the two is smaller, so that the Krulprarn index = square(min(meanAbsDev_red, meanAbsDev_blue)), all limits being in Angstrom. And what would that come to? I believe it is 0.0002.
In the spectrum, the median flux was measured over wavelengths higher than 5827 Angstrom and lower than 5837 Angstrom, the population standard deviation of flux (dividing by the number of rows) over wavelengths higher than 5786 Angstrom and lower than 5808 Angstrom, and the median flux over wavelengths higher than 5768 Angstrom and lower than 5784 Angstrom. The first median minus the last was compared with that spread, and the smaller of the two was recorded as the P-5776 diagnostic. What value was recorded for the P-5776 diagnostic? -0.18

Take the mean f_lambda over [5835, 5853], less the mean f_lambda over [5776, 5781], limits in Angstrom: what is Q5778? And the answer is -0.10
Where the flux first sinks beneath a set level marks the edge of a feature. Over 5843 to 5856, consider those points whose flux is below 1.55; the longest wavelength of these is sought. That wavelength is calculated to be 5854.83 Angstrom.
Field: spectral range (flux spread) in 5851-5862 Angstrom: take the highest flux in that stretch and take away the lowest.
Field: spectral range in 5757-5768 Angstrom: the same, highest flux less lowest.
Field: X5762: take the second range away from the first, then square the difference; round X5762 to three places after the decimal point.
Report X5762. 0.013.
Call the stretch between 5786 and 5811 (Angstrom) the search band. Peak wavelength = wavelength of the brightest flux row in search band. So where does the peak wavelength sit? 5790.48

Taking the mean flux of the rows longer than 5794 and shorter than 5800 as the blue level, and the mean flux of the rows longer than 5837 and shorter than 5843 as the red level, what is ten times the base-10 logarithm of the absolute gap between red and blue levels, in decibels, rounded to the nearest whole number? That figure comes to -12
